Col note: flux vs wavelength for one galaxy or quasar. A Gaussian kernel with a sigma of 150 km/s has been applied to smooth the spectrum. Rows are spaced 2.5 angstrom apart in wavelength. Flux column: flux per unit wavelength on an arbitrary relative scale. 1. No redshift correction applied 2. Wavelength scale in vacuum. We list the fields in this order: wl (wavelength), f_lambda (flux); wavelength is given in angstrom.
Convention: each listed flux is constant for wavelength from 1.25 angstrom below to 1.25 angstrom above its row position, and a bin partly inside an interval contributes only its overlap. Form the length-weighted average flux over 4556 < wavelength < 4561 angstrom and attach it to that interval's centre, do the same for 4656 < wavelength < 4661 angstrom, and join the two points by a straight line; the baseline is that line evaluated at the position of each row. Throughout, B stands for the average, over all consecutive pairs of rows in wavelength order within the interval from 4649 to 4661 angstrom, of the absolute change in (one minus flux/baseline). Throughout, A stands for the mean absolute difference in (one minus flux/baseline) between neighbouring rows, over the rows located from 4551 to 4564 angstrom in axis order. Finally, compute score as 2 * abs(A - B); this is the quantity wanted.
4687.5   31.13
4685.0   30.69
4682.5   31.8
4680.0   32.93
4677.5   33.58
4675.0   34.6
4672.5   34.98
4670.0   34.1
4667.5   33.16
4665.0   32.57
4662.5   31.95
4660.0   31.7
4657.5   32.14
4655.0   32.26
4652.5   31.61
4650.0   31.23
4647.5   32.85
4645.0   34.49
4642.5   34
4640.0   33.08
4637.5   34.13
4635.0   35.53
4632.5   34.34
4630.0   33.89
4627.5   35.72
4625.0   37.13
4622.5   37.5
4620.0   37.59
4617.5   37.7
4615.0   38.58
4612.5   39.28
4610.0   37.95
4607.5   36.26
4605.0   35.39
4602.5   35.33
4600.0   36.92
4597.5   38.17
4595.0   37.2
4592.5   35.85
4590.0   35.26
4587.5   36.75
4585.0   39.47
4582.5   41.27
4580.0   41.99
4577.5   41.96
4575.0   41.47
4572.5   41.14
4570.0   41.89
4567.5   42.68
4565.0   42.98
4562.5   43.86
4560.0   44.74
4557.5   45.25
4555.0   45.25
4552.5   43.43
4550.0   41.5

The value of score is 0.005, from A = 0.018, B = 0.015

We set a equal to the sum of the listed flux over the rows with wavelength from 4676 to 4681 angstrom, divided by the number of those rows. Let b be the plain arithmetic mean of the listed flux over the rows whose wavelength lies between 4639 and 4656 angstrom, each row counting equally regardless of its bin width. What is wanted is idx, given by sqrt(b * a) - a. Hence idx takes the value 0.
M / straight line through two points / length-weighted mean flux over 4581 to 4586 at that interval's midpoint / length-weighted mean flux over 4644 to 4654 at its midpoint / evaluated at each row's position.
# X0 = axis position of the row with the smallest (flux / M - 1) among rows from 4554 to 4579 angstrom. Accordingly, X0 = 4572.5 angstrom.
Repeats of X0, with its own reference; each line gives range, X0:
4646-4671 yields 4650.0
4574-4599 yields 4590.0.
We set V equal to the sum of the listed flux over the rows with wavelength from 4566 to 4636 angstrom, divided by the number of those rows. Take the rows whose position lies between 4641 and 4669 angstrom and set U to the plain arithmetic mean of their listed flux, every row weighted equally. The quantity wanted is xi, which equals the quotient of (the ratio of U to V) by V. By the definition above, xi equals 0.023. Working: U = 33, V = 38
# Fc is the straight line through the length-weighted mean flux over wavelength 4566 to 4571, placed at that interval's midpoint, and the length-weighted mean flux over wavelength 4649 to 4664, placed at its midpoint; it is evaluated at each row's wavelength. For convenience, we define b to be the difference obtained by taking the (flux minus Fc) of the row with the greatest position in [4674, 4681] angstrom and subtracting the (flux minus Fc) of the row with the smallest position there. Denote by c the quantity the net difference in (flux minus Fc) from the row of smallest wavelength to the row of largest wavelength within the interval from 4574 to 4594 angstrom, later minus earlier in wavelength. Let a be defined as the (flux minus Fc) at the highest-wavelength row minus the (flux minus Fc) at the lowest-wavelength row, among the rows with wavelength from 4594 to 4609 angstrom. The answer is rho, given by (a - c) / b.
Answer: -4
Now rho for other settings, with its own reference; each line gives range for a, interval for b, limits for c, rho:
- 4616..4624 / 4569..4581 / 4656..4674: -3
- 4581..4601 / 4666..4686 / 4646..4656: 7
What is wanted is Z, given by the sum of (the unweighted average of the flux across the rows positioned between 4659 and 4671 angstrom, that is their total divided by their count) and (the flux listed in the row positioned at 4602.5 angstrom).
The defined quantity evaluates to 68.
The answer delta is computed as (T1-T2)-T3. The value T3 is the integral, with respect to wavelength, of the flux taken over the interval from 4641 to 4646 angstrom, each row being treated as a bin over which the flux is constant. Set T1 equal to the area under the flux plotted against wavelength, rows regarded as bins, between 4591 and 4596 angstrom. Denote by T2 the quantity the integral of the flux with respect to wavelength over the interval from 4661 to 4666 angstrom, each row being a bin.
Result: -150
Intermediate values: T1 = 182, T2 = 161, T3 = 171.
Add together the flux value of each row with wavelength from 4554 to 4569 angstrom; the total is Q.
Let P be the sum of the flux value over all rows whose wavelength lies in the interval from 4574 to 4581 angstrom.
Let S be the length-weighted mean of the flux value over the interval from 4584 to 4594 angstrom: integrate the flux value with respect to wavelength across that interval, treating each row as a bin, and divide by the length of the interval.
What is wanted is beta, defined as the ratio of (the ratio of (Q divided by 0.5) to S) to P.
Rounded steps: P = 125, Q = 265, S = 37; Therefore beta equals 0.11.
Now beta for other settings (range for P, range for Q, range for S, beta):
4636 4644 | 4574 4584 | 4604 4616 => 0.09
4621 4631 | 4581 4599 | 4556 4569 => 0.08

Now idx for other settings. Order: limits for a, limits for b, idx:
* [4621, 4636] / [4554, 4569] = 4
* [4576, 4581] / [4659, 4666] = -5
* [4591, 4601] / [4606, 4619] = 0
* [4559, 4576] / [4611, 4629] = -3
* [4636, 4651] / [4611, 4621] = 2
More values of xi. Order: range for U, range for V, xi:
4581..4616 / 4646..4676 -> 0.035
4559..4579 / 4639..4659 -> 0.040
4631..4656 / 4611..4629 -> 0.024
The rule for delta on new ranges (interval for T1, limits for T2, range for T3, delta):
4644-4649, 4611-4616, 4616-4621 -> -215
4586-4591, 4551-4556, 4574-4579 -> -248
